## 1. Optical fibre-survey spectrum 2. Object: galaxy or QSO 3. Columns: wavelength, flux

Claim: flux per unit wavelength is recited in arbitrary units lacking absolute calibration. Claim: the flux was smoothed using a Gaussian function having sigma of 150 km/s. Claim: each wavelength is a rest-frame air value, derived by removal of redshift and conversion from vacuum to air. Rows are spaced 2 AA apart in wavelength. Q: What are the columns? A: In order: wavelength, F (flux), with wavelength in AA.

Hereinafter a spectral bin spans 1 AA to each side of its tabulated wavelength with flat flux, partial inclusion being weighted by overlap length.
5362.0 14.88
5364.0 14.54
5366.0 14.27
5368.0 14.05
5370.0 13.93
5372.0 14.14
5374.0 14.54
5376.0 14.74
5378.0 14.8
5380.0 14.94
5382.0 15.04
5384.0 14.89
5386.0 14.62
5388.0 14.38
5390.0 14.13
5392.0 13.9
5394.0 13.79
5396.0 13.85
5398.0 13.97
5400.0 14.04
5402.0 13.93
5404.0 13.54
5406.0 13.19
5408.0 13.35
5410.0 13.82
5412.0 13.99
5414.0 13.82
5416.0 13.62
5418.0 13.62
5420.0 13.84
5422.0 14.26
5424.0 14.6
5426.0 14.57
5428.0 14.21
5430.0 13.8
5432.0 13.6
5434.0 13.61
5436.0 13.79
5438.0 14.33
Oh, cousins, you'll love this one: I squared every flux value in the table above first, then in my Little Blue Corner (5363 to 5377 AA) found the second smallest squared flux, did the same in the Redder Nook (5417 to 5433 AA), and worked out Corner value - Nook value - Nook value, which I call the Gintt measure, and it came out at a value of -174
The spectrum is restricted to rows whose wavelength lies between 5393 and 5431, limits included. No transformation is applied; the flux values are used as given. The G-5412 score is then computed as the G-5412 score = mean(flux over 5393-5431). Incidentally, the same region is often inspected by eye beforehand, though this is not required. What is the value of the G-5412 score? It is 13.9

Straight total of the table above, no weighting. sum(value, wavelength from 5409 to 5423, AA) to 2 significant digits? 97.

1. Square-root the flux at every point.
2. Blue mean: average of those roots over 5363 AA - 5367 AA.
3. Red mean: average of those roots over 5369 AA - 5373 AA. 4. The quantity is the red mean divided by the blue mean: 0.99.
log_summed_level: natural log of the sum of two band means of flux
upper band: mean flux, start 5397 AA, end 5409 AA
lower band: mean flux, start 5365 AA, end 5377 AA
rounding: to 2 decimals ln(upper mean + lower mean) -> 3.33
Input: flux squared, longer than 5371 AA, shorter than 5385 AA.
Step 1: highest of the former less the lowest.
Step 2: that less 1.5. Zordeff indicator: 25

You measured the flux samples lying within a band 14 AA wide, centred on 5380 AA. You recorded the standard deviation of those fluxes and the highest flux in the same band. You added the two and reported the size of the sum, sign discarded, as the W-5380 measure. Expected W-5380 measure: 15.2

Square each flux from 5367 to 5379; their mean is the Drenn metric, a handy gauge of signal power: 207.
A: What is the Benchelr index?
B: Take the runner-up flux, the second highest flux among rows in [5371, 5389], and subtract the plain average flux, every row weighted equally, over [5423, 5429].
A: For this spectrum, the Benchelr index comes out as 0.48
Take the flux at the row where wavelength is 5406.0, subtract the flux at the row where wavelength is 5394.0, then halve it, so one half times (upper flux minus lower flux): -0.30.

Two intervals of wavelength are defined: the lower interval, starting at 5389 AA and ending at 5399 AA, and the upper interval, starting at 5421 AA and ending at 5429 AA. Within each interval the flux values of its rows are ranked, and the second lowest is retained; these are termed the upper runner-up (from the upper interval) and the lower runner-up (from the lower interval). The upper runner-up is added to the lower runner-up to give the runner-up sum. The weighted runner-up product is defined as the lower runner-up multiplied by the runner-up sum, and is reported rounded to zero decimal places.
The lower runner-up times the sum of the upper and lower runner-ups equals 389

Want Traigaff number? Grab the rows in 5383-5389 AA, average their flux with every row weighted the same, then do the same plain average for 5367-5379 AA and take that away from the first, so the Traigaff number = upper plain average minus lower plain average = 0.3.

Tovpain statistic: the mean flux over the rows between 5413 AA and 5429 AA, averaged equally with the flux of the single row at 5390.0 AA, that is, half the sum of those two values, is 14.10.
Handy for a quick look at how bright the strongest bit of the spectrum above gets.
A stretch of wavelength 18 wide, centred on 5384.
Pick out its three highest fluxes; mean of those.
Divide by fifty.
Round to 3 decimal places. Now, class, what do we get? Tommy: 0.299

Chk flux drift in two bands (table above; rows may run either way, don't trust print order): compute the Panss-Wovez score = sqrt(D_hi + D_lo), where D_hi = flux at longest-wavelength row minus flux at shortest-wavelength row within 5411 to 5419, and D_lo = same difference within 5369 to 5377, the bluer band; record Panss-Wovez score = 0.66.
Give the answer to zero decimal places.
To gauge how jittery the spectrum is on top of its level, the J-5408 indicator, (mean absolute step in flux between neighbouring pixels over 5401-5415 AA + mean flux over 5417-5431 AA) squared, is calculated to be 208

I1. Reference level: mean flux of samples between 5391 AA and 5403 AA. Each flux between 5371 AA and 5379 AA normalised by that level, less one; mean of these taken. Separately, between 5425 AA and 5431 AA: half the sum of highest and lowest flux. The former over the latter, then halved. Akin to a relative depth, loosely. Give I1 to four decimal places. 0.0016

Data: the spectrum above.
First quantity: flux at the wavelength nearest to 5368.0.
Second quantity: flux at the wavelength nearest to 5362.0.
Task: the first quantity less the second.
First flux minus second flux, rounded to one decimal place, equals -0.8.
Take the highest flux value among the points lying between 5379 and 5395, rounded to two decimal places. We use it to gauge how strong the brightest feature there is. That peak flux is 15.04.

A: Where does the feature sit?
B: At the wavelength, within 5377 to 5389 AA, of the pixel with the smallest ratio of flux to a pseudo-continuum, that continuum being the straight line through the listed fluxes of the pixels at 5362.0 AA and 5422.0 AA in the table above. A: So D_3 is 5388.0 AA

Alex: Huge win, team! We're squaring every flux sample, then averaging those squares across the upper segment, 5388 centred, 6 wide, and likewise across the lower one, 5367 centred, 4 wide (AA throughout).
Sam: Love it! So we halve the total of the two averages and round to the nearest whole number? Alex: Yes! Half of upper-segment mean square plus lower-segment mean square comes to 204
